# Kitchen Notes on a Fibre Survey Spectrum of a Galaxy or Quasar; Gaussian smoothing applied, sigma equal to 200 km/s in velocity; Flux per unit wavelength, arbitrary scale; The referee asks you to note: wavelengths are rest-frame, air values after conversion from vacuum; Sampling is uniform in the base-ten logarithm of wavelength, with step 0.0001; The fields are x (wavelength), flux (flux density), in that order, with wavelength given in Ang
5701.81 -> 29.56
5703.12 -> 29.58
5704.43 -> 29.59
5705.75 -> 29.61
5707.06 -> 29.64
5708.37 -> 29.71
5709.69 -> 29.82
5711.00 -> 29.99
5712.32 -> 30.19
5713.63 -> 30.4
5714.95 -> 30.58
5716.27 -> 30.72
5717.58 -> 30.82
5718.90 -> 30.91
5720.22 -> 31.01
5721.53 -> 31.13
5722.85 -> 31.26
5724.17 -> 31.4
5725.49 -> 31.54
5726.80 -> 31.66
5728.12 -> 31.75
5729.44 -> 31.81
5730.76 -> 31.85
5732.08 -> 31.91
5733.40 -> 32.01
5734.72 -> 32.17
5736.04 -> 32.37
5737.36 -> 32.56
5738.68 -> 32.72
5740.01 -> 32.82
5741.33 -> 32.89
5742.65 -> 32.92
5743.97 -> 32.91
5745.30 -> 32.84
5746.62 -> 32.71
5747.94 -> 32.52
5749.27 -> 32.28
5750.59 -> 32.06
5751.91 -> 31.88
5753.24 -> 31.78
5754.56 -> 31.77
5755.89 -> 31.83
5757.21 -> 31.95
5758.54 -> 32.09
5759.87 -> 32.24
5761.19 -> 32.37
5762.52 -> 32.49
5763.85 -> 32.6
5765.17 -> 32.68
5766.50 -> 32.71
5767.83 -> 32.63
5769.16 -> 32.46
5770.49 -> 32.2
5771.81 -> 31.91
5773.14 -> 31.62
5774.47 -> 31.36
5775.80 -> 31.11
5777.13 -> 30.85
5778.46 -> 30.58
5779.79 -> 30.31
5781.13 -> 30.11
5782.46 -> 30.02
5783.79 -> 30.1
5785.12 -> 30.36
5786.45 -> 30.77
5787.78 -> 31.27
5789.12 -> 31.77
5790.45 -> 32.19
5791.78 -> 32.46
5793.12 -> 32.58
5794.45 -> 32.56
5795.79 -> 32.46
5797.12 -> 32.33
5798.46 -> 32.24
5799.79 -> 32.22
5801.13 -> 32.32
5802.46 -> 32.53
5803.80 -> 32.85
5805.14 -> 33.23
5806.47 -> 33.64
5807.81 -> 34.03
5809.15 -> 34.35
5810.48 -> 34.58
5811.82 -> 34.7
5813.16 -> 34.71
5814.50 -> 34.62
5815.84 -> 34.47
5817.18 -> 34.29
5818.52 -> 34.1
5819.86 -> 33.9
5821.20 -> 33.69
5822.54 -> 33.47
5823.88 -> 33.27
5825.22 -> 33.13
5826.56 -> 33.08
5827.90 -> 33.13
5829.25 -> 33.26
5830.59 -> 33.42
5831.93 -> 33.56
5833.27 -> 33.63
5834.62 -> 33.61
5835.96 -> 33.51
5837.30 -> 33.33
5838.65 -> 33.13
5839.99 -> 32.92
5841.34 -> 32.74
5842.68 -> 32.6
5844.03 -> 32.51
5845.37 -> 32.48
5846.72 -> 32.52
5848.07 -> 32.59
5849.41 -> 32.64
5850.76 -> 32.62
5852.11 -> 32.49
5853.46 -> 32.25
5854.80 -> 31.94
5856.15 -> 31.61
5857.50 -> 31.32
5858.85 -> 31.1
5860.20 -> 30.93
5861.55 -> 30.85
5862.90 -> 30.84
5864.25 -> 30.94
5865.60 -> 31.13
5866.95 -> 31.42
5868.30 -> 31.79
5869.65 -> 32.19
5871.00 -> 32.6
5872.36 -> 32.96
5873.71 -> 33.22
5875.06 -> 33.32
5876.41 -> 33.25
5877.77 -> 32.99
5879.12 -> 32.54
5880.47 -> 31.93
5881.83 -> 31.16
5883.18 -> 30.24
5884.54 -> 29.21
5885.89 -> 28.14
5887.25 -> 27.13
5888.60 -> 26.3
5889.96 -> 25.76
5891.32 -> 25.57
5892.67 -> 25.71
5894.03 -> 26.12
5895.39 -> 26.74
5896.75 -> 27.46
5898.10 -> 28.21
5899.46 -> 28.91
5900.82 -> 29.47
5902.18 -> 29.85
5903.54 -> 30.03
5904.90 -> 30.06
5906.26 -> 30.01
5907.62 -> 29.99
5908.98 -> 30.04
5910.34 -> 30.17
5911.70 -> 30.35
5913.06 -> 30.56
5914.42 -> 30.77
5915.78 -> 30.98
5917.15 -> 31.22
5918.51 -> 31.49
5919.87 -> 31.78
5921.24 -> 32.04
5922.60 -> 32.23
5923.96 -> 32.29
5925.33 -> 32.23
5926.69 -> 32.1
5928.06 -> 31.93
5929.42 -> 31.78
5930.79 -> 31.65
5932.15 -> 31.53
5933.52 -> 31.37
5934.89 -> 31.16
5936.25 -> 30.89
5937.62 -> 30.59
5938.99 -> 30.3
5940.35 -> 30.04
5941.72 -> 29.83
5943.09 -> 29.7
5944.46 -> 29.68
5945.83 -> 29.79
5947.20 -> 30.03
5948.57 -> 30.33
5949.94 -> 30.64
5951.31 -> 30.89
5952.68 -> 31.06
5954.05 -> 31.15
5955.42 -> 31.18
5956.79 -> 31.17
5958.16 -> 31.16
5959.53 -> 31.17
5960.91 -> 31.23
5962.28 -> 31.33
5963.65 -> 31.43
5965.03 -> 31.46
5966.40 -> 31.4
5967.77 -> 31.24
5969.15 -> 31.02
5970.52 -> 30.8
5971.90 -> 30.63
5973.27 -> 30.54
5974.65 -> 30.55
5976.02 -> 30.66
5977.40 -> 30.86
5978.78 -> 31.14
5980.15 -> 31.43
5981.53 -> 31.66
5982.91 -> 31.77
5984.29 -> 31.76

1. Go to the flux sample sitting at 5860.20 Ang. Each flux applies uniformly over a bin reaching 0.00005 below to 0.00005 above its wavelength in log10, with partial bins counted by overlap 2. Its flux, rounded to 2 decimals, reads 30.93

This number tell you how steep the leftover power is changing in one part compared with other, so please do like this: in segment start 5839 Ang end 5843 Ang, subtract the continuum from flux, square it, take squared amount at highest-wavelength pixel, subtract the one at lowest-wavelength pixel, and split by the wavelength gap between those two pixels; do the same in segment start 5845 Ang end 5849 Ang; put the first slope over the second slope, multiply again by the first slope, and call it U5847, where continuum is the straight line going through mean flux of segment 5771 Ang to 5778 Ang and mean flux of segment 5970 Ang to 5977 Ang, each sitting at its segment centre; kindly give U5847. 1.1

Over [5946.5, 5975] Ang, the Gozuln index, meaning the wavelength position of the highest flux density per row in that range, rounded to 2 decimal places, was 5965.03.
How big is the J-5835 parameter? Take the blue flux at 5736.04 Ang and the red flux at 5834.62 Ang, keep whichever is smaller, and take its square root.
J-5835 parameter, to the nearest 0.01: 5.69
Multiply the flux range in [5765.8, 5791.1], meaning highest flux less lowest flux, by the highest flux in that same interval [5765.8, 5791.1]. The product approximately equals 88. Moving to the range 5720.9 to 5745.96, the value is 59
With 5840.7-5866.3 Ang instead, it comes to 62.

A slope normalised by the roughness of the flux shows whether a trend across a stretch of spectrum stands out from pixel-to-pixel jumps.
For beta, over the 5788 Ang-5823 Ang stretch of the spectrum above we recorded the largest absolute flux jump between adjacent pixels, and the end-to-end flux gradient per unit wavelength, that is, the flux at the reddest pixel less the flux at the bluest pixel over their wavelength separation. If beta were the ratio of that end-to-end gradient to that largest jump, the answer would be 0.12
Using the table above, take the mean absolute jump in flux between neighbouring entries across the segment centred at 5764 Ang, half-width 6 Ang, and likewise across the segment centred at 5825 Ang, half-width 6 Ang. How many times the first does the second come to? 1.3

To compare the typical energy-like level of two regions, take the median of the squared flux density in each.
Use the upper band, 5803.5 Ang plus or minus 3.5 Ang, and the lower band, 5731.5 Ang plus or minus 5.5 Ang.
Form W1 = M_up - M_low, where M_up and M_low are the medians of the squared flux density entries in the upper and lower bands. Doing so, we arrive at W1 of 63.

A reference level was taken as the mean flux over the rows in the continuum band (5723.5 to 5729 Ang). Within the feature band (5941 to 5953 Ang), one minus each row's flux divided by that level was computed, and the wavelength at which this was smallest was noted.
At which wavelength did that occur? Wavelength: 5952.68 Ang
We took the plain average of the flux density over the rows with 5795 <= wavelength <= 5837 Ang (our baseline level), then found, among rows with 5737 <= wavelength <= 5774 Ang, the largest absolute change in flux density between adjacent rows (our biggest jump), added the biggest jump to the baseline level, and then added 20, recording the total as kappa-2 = 53.8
